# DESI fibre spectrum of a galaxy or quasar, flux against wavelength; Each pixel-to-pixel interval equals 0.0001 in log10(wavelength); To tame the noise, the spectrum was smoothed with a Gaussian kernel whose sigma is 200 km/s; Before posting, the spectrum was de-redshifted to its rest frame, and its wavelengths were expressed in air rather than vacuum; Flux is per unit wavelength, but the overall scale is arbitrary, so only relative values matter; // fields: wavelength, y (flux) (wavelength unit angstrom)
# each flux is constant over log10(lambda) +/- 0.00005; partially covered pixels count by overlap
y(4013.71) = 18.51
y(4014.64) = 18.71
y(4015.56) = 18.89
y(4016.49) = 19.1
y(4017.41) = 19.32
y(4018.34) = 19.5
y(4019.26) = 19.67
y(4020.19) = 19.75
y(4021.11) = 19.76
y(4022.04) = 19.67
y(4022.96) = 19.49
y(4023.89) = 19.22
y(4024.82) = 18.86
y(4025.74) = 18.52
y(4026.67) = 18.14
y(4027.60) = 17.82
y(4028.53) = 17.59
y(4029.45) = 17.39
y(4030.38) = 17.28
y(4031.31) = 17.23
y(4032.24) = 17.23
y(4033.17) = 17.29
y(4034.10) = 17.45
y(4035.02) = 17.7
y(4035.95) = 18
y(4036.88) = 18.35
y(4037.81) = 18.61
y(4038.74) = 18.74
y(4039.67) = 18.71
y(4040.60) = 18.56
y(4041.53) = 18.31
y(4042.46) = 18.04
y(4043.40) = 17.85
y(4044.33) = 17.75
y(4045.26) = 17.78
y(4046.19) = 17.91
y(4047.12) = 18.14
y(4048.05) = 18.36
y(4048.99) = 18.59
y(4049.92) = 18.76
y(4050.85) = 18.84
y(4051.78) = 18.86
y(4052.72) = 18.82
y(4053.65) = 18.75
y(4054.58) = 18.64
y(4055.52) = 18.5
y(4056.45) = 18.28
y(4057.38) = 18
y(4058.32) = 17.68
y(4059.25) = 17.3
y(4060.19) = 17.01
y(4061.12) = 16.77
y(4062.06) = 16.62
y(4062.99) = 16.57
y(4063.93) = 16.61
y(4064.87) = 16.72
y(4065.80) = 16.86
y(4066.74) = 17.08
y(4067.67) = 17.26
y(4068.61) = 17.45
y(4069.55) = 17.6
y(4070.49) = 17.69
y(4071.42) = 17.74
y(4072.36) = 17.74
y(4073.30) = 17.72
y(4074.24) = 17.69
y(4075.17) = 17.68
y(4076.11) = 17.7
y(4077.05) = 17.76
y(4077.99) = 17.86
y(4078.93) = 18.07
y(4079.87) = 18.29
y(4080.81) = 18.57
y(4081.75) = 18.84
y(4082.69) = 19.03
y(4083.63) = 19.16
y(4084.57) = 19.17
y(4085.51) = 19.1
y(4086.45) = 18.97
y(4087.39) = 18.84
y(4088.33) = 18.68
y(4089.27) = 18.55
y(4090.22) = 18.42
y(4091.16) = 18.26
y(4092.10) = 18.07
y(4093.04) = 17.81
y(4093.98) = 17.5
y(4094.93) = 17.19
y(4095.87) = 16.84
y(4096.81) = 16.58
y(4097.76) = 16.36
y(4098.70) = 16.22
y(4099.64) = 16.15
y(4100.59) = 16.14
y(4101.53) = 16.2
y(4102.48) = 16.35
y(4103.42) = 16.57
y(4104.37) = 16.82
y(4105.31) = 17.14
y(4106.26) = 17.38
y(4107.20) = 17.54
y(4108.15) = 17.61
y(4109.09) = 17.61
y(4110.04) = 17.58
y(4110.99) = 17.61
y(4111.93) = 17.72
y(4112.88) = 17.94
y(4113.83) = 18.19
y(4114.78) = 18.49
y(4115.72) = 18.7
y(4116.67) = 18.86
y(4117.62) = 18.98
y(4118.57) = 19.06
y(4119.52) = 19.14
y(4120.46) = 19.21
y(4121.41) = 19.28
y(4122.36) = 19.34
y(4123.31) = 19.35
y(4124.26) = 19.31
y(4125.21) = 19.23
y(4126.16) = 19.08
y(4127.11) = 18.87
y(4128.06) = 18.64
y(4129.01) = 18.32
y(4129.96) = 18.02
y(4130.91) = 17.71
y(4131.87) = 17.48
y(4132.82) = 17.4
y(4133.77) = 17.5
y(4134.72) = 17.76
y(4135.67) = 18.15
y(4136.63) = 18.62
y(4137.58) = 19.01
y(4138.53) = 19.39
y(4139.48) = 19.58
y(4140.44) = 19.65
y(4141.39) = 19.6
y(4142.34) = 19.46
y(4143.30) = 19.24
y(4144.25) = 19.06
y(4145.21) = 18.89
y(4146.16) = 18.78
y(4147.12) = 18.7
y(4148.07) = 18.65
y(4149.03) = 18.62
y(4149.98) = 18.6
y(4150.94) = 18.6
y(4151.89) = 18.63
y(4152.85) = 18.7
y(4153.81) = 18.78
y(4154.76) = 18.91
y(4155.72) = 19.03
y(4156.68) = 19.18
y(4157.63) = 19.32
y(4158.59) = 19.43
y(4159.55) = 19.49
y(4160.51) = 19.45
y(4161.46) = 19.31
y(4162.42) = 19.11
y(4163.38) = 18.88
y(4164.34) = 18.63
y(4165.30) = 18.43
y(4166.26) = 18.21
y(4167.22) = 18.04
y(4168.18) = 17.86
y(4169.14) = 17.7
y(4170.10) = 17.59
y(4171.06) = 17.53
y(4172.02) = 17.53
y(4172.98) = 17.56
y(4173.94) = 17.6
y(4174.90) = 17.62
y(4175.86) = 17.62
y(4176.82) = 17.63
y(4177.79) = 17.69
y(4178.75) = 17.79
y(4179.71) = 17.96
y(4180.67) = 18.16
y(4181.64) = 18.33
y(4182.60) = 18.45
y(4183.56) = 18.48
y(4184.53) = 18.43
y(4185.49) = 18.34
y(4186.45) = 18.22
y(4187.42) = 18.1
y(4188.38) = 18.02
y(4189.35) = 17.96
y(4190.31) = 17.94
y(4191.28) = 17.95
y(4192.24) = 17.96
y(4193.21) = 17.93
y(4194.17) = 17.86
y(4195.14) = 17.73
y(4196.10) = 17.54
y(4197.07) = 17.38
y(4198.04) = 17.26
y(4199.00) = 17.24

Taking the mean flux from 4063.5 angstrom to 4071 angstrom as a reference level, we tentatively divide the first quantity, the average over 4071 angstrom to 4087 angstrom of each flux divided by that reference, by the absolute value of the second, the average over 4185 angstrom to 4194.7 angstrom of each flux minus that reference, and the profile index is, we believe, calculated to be 1.2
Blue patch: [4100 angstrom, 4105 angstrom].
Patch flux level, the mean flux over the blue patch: 16.4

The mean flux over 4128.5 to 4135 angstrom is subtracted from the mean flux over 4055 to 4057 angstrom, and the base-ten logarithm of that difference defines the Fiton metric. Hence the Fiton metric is -0.19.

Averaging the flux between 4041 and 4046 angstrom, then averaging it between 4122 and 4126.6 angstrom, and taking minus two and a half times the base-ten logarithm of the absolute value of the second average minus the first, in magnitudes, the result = -0.30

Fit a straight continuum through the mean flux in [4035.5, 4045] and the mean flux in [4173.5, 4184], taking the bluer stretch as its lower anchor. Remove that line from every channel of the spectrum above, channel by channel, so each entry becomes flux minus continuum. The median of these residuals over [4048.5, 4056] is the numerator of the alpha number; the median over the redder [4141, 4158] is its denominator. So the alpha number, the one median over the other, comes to 0.6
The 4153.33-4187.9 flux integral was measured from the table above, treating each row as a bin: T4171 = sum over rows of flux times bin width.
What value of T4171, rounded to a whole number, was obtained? 634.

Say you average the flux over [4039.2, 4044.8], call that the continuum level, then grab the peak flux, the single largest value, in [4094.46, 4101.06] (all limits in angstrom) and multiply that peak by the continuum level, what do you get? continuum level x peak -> 313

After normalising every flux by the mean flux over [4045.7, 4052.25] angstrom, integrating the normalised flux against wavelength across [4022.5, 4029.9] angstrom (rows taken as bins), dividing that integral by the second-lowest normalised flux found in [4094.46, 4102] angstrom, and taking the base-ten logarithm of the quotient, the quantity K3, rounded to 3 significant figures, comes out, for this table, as 0.926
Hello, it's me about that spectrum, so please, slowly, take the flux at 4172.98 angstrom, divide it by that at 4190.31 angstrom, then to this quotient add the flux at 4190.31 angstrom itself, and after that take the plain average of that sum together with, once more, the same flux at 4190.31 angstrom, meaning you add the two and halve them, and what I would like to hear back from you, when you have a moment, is 18.4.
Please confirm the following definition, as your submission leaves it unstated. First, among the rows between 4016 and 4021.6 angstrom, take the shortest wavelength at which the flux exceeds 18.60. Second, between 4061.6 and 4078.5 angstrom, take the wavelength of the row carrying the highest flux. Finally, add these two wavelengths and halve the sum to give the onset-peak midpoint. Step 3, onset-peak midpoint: 4047.2 angstrom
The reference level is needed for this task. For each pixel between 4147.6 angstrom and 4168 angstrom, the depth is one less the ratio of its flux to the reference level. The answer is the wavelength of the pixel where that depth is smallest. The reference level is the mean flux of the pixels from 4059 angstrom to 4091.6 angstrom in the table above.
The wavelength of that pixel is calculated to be 4159.55 angstrom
